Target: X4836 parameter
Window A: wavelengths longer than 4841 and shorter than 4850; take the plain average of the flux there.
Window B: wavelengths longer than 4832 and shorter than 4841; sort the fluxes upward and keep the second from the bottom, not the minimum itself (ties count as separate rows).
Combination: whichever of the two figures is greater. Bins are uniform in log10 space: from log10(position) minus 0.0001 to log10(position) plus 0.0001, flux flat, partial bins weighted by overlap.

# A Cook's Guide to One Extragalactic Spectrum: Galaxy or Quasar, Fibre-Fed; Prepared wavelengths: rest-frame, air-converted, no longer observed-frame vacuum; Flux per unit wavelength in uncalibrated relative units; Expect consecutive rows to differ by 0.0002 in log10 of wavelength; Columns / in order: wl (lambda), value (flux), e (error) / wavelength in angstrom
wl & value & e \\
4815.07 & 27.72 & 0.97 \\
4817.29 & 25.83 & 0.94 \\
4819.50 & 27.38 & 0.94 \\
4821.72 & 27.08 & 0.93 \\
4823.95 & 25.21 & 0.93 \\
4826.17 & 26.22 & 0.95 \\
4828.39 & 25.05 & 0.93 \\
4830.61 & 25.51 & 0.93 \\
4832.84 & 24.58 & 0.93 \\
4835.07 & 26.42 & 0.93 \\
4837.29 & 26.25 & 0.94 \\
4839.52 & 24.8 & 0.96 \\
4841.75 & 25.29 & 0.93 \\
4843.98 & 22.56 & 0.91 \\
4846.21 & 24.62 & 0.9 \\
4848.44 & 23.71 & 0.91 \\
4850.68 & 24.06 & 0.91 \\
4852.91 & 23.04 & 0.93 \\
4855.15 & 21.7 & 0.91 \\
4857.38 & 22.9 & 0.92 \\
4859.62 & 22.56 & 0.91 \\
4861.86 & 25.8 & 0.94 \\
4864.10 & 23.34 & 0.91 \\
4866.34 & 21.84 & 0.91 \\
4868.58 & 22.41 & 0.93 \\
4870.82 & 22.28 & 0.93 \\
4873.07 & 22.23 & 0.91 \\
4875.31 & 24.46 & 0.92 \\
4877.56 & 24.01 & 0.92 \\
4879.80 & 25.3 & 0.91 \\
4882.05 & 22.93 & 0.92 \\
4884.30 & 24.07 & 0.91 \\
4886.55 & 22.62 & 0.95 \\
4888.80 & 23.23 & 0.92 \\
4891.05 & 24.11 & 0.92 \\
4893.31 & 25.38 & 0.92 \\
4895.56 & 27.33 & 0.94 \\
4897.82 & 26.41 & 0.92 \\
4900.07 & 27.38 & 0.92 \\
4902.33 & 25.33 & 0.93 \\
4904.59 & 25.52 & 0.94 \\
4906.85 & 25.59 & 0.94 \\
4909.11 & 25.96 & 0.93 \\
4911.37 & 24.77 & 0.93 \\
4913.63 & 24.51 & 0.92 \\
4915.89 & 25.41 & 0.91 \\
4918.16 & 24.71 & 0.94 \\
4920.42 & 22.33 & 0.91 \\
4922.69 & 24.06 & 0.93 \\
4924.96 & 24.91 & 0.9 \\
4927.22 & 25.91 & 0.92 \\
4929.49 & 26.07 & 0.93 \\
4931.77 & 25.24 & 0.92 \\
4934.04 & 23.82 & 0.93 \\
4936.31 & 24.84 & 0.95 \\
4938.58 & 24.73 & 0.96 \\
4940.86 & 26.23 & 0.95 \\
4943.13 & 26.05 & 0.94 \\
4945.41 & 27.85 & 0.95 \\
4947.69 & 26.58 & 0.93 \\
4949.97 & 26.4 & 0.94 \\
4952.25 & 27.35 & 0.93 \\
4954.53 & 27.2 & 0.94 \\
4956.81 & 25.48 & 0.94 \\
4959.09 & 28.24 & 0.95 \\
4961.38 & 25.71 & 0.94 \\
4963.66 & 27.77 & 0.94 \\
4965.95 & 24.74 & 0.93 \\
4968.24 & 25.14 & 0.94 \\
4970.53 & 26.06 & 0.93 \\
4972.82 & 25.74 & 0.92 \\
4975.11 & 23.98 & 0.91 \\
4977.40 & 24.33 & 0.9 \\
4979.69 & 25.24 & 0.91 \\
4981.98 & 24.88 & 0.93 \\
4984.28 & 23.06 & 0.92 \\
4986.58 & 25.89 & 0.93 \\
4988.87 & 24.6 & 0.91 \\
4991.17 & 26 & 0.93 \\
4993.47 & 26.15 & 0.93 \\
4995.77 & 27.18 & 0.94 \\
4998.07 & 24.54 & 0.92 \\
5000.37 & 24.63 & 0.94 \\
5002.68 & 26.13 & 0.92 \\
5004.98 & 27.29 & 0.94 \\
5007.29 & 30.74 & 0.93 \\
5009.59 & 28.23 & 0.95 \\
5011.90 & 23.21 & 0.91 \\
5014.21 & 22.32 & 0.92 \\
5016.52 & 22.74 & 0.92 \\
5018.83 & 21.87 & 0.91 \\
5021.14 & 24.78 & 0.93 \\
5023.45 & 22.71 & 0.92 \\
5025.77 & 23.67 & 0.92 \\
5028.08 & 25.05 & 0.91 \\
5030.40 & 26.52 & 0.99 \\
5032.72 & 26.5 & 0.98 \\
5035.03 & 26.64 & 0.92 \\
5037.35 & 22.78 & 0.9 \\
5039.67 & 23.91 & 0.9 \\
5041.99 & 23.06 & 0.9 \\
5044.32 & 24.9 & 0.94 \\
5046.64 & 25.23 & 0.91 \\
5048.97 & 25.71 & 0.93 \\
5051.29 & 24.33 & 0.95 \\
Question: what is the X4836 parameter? 24.8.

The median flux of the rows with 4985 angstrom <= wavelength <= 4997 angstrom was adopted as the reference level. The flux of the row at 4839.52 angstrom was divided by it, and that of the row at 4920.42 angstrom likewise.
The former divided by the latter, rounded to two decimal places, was 1.11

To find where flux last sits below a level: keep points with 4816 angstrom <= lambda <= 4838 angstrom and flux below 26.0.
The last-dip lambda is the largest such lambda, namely 4832.84 angstrom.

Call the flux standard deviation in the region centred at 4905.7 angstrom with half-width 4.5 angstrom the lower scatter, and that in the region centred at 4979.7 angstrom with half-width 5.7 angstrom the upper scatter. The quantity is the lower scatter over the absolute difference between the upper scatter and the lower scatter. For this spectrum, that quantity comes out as 0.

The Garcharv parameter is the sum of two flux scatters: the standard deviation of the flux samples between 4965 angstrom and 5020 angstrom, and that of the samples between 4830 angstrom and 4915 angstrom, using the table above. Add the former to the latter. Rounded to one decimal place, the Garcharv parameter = 3.5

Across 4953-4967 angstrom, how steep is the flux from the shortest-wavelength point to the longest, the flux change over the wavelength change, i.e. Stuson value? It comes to -0.22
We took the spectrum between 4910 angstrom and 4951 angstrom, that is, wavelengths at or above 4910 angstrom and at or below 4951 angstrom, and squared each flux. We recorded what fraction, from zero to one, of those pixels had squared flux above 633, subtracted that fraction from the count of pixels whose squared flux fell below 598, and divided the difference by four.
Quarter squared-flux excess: 0.6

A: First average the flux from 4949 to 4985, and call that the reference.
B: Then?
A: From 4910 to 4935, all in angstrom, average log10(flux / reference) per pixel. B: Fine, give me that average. -0.018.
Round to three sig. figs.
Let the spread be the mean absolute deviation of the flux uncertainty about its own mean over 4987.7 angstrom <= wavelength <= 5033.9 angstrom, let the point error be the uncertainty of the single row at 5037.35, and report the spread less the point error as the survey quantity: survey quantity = -0.885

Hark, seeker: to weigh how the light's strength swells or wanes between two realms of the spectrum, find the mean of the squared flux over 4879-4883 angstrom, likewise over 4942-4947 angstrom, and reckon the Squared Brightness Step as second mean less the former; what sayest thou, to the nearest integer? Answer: 144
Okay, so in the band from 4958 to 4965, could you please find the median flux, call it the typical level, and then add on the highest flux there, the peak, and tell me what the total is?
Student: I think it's 56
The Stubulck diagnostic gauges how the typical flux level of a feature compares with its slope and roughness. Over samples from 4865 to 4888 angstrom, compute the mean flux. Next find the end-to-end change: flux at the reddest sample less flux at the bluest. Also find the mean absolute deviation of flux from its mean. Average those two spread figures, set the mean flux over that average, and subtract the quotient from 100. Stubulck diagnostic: 74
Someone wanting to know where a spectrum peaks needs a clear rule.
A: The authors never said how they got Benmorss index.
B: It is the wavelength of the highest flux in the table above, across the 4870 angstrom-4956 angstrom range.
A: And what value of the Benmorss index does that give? 4945.41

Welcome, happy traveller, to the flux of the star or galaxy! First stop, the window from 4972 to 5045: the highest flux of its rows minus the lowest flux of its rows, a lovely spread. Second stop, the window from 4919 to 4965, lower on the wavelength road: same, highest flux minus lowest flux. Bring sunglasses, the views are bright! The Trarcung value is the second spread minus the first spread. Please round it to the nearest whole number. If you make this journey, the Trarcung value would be -3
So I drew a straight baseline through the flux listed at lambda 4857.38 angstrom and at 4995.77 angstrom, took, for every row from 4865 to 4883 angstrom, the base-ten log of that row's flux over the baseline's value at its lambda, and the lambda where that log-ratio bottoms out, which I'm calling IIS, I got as 4866.34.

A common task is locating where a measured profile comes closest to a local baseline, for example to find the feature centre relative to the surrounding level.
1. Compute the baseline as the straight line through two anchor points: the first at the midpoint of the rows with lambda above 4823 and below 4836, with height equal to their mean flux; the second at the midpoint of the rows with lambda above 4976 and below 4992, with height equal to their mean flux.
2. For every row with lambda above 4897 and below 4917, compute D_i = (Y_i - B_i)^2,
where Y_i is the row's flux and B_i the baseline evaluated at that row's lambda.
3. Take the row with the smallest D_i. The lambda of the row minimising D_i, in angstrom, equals 4902.33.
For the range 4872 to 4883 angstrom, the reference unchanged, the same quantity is 4879.80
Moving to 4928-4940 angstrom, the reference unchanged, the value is 4931.77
